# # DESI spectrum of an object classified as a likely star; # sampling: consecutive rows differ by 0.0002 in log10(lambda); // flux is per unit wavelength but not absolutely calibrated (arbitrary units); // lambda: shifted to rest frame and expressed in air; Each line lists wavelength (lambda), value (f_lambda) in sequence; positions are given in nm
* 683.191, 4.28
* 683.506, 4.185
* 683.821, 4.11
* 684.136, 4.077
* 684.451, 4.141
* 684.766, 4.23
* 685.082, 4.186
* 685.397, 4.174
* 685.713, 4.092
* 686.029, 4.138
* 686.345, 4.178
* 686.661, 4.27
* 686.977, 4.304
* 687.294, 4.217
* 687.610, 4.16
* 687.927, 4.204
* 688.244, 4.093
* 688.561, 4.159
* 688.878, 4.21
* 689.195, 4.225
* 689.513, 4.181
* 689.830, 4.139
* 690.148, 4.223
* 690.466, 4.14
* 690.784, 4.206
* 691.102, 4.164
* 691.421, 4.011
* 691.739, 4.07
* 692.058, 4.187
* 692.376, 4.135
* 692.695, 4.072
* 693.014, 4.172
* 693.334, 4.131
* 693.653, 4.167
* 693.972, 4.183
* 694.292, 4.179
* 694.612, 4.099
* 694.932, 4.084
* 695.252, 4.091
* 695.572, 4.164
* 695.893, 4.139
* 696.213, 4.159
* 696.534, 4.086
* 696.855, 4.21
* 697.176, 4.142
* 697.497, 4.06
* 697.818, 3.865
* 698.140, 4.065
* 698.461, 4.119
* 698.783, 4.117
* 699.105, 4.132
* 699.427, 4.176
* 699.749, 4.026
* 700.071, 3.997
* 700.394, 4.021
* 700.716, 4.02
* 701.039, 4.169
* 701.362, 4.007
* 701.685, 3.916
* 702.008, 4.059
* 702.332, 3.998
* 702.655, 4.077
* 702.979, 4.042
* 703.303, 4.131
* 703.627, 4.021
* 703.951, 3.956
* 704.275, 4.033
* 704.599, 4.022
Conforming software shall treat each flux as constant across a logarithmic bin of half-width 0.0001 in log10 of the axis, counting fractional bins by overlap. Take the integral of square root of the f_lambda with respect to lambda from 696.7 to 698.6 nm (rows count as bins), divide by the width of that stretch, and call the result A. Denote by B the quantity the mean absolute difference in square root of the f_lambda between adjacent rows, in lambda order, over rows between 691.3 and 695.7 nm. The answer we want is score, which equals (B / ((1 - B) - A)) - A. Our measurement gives -2.03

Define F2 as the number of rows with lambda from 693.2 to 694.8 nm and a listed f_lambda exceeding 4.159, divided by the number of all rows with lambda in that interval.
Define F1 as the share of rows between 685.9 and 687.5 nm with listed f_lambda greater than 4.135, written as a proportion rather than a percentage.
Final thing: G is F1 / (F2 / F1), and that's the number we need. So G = 1.67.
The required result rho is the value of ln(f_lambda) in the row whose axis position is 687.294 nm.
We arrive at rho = 1.439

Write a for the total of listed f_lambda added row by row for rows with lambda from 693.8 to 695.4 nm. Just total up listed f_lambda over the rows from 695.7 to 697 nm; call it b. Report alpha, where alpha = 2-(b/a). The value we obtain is 1.2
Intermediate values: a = 21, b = 16.6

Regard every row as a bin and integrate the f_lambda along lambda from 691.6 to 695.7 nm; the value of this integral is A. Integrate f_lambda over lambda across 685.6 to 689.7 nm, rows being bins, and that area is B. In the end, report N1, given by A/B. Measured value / 0.99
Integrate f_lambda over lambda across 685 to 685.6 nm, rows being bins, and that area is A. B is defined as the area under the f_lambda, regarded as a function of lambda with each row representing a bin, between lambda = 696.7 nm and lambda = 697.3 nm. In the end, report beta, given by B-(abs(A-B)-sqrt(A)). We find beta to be 4.09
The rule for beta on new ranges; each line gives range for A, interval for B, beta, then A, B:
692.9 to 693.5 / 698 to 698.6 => 4.00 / 2.49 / 2.46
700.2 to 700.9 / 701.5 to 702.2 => 4.44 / 2.82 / 2.79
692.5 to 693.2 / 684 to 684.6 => 3.75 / 2.88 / 2.47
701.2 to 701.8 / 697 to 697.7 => 3.92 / 2.38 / 2.86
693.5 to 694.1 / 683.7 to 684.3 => 3.99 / 2.51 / 2.46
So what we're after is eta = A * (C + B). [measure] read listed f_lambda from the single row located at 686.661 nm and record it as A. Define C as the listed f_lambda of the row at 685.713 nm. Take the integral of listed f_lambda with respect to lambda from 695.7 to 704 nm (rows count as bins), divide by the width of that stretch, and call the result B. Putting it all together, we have 34.8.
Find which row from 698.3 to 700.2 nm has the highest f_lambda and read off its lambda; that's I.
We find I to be 699.427 nm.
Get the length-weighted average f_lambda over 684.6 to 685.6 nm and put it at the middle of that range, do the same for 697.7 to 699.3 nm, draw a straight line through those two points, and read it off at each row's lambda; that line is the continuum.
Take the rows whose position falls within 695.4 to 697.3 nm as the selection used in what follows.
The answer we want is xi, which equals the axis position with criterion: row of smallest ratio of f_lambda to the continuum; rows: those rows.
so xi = 696.534 nm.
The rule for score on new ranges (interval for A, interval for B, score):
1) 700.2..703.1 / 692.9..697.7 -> -2.02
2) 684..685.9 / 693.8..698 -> -2.05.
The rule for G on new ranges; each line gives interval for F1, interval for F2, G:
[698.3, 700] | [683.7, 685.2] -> 0.10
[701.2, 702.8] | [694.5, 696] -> 0.00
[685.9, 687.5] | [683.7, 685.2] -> 2.50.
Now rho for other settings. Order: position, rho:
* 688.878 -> 1.437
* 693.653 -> 1.427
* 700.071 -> 1.386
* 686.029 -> 1.420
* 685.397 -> 1.429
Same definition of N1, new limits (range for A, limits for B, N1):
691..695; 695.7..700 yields 0.94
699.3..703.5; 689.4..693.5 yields 1.00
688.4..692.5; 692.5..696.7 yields 0.98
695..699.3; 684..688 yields 1.05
